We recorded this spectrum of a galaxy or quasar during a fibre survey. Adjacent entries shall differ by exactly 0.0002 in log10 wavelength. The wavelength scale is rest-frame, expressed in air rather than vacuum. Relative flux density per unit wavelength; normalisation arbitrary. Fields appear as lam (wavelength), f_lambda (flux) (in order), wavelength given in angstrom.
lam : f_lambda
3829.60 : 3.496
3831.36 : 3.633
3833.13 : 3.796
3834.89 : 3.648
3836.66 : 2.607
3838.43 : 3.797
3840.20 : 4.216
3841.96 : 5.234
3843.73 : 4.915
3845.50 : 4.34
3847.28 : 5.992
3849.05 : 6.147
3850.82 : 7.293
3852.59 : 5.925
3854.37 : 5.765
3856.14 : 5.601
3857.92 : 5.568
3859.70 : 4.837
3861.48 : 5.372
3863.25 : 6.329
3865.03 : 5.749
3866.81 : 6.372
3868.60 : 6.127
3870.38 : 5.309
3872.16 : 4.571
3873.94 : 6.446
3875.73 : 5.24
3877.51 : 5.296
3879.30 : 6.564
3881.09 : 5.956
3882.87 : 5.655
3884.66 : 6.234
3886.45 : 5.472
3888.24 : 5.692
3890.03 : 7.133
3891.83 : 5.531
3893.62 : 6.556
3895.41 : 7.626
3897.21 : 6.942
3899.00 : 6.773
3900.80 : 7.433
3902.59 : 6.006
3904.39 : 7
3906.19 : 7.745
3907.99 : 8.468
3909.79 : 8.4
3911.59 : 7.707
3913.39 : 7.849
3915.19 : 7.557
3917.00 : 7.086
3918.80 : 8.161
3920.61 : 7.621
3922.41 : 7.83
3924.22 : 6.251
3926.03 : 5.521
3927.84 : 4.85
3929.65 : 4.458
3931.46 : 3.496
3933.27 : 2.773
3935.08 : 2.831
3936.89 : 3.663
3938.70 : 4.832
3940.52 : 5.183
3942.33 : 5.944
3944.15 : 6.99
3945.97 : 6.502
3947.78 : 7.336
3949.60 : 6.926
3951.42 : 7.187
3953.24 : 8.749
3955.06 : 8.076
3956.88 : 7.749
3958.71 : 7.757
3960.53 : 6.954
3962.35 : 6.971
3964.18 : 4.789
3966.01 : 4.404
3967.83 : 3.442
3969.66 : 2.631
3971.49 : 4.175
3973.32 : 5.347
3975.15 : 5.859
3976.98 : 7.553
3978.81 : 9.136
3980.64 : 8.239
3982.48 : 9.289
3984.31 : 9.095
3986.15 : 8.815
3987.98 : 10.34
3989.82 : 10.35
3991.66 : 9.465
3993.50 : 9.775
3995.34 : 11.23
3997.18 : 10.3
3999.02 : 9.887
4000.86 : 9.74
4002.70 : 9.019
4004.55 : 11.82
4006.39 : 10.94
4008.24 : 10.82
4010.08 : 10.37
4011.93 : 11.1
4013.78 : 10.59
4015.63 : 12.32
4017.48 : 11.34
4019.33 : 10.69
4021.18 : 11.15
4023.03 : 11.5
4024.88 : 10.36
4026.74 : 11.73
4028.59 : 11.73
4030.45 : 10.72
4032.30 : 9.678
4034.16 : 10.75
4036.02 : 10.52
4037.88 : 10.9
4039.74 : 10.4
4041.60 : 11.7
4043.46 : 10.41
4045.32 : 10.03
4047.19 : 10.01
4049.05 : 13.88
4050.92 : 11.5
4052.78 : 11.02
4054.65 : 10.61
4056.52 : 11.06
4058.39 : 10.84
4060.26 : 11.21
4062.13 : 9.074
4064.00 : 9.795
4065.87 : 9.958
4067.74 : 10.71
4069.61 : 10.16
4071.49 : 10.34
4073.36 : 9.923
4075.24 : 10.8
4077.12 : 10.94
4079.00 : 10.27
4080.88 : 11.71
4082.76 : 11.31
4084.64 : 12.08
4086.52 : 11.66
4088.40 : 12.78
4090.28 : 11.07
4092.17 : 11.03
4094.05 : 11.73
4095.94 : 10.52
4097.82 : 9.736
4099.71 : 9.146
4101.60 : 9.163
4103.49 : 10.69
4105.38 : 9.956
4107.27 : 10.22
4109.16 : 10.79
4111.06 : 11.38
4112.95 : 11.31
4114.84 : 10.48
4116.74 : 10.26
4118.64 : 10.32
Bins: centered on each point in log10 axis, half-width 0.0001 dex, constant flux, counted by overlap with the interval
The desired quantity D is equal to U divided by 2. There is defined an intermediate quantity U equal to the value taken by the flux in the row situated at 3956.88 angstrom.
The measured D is 3.9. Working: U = 7.749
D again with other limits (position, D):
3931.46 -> 1.7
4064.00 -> 4.9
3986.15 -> 4.4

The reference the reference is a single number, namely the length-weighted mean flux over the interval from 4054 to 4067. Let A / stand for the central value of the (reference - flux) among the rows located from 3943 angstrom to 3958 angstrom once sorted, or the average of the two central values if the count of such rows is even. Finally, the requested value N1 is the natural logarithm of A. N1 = 1.13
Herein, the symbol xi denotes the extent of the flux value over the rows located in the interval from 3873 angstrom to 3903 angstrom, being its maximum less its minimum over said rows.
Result 2.4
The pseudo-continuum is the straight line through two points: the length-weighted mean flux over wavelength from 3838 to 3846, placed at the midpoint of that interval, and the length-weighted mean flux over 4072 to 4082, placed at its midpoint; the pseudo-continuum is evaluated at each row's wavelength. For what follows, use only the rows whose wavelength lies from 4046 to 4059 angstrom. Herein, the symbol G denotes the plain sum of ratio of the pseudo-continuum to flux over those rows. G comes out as 6.32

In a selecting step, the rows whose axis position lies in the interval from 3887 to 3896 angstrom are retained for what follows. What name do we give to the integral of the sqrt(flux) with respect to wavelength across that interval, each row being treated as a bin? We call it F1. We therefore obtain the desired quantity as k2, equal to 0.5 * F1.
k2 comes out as 11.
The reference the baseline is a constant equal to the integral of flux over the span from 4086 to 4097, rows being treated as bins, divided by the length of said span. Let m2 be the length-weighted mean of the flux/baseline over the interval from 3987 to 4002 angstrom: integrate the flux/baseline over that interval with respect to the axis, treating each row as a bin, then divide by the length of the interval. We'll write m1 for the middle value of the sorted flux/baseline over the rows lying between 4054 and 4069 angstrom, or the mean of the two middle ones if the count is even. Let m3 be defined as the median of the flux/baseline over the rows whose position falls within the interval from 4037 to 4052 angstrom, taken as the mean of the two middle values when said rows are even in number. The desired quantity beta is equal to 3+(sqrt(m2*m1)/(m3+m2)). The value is 3.50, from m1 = 0.931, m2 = 0.88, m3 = 0.93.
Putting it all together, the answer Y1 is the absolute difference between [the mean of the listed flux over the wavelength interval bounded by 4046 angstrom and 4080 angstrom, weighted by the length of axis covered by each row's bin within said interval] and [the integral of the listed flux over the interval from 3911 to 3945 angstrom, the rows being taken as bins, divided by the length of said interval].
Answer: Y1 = 4.9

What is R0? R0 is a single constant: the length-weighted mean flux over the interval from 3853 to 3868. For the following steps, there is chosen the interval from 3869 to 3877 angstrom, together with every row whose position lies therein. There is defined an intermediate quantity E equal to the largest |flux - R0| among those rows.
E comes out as 1.1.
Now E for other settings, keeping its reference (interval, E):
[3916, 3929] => 2.4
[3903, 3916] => 2.8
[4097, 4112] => 5.7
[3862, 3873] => 1.1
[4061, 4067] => 4.2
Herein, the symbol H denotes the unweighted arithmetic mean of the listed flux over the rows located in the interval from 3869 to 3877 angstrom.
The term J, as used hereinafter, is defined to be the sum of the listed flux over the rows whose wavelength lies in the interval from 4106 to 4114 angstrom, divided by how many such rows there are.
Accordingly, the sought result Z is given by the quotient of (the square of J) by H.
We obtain 22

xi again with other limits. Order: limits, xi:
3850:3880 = 2.7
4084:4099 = 3.0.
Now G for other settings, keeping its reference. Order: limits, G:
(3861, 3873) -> 6.49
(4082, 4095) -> 6.63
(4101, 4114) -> 7.71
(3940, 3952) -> 7.84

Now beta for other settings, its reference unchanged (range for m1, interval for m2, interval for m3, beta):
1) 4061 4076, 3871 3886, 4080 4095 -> 3.44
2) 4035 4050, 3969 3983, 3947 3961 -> 3.59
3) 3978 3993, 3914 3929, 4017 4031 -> 3.44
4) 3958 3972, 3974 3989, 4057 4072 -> 3.33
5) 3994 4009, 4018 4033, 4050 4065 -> 3.49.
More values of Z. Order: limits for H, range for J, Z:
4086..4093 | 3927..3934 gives 1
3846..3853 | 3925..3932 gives 3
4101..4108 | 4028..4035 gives 11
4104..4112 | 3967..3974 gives 1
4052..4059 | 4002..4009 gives 10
